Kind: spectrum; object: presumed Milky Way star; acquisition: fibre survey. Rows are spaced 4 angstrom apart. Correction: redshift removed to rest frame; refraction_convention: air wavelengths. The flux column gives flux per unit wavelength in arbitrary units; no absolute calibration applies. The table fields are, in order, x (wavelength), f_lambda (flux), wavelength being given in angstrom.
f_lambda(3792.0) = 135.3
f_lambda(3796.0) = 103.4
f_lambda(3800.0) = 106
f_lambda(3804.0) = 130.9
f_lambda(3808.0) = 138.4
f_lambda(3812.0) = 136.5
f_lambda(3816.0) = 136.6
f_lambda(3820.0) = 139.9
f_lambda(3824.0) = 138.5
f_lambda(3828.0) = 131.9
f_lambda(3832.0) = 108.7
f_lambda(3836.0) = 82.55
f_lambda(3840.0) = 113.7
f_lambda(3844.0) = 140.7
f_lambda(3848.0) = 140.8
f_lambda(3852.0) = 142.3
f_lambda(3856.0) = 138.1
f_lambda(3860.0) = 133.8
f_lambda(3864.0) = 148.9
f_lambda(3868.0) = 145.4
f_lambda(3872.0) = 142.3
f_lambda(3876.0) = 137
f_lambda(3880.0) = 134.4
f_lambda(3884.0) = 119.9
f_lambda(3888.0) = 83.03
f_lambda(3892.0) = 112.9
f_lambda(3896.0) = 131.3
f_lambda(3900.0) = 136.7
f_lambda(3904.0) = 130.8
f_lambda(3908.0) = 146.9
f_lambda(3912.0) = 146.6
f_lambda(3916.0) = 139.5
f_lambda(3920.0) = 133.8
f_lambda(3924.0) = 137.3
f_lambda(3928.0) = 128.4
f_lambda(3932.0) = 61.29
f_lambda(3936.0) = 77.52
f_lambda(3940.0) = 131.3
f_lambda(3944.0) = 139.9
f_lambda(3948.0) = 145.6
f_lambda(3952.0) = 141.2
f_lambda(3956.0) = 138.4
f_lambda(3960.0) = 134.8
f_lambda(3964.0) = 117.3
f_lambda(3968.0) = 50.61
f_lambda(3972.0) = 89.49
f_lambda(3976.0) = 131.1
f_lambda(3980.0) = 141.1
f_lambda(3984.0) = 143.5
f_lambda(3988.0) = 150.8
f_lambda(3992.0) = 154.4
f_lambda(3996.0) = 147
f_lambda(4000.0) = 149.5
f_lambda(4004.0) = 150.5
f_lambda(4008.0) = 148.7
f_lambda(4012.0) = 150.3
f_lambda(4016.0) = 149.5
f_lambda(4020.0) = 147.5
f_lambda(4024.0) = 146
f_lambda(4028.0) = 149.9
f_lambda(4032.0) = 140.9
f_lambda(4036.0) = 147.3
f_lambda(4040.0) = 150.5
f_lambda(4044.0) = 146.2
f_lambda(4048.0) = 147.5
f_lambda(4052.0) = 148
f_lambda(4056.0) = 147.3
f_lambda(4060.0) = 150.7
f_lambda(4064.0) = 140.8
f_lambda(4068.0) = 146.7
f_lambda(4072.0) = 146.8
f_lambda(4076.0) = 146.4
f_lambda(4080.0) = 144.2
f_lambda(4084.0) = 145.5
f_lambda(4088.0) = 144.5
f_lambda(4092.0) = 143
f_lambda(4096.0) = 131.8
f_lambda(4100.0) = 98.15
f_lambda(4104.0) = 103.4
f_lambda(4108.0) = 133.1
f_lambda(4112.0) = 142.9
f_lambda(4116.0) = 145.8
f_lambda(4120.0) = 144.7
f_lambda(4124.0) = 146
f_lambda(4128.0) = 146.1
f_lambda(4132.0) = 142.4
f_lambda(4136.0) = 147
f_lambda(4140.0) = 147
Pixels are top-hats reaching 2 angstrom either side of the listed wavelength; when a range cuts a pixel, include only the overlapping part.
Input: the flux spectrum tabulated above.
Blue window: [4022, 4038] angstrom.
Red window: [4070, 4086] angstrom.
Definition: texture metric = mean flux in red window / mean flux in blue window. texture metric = 1.00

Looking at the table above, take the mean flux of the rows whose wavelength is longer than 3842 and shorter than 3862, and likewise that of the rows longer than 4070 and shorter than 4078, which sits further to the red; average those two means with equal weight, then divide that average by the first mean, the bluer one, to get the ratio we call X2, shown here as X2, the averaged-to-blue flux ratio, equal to 1.03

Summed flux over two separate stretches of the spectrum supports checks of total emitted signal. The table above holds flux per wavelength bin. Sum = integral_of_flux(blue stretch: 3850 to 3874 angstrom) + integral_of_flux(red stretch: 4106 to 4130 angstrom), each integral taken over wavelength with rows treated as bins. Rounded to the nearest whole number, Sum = 6838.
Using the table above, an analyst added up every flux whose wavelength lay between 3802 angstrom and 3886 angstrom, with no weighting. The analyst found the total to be 2781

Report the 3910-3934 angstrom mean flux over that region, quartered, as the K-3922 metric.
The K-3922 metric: 31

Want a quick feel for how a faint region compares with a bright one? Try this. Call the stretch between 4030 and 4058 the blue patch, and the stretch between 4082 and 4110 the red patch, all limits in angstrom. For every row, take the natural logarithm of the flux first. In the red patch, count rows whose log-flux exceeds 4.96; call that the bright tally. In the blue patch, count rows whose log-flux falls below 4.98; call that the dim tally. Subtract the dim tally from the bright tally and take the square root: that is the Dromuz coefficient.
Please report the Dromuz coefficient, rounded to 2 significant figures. 1.4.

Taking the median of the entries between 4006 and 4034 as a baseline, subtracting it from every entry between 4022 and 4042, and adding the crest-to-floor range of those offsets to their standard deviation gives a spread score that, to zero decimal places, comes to 13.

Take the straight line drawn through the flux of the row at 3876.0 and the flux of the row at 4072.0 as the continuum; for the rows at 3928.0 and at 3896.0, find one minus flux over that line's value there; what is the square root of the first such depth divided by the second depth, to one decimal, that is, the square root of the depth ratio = 1.3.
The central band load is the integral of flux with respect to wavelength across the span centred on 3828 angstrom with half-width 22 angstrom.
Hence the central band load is 5633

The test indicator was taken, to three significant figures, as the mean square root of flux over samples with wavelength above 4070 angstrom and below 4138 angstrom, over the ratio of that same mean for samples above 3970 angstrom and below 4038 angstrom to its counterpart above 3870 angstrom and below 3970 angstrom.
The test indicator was 10.9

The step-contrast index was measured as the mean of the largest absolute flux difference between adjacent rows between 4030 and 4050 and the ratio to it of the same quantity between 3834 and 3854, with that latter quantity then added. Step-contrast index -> 37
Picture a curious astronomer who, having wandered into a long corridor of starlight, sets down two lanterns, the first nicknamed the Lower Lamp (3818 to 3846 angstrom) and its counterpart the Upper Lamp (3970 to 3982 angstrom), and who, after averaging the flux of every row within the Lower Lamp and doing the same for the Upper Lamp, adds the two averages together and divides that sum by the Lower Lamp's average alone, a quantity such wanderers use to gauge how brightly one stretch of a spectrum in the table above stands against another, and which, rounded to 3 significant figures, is 1.99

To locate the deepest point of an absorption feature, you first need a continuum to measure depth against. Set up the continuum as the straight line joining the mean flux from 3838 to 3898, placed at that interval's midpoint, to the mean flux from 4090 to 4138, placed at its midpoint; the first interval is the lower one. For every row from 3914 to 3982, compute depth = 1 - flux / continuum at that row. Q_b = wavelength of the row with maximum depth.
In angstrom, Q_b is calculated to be 3968.0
